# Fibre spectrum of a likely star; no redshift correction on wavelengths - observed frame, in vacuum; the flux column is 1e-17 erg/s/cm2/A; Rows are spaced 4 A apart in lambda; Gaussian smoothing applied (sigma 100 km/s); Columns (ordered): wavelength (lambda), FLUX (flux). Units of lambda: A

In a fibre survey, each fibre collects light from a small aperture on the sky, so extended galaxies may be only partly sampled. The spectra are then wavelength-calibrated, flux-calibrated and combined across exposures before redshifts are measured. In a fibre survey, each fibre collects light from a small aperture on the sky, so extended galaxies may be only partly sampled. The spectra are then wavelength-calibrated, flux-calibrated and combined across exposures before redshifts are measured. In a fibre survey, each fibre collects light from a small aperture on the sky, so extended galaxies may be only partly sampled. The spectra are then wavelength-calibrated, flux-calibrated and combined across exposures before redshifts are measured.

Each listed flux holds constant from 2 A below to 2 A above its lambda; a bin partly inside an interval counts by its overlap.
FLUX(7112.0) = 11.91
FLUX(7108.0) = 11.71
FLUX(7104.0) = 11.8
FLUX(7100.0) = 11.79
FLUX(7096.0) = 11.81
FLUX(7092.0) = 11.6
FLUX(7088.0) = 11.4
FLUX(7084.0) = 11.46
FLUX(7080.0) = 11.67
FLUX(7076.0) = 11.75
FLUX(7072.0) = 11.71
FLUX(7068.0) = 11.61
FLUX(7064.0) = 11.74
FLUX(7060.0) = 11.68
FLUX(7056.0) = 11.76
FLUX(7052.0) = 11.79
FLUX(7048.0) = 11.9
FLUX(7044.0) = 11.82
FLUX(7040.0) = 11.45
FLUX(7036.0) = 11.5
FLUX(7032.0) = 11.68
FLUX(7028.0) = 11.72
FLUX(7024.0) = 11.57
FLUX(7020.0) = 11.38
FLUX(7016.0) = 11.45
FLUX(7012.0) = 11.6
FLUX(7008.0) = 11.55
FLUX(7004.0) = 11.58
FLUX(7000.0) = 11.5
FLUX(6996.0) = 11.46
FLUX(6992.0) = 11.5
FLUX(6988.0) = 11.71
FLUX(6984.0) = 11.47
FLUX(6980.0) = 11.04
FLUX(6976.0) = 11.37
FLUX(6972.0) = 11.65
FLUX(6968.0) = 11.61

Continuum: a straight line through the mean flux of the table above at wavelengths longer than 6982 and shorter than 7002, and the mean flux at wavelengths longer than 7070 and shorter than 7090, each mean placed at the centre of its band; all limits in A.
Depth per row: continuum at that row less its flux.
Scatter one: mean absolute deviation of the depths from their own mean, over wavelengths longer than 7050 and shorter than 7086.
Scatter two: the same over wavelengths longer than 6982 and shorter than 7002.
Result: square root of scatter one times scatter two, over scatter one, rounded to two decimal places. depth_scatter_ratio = 0.99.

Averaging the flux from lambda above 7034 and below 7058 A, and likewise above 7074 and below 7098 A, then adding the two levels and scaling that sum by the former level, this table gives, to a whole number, 273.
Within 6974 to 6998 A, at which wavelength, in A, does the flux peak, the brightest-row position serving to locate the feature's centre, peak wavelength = 6988.0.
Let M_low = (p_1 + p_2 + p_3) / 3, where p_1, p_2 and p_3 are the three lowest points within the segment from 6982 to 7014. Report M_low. 11.5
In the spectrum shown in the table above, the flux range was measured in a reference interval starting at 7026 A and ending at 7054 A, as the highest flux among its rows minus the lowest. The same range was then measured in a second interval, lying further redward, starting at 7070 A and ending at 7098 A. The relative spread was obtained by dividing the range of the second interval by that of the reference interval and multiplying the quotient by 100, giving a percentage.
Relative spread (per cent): 91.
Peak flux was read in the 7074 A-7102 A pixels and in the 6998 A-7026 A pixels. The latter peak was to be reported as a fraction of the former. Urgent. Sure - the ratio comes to 0.98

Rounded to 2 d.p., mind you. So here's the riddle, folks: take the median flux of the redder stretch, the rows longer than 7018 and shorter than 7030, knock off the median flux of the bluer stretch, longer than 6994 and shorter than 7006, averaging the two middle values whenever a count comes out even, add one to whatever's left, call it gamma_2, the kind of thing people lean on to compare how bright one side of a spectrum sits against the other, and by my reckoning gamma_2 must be 1.07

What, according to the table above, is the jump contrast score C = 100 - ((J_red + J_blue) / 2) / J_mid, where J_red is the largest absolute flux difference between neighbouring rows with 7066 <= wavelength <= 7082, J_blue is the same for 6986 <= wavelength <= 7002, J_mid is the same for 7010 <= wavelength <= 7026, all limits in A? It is 99.18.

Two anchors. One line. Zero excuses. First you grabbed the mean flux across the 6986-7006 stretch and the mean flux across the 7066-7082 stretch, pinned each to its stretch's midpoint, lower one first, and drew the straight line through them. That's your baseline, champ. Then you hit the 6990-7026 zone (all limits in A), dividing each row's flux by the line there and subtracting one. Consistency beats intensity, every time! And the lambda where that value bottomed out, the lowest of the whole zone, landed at 7020.0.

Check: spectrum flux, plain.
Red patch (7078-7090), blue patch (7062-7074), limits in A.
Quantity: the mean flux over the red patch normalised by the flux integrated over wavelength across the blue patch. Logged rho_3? 0.0821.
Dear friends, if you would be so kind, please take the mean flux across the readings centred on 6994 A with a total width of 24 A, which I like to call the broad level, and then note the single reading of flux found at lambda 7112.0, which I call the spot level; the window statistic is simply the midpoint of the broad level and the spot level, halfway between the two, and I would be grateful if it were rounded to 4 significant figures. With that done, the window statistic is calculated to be 11.72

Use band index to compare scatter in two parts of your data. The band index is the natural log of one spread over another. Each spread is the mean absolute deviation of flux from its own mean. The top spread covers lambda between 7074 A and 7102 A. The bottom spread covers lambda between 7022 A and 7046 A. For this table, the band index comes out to 0.12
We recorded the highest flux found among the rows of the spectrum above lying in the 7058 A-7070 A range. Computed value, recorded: 11.74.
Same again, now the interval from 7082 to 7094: 11.6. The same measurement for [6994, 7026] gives 11.6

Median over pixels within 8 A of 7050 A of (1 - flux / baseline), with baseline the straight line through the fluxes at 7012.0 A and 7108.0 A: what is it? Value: -0.014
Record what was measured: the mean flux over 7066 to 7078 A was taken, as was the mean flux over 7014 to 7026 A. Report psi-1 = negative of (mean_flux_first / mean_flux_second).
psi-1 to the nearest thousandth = -1.019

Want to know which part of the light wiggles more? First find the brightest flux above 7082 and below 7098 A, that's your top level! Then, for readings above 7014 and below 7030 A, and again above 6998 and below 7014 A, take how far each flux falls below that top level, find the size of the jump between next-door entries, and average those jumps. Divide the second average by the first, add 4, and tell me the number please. 4.4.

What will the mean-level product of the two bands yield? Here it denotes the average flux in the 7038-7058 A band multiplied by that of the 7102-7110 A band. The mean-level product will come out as 138.1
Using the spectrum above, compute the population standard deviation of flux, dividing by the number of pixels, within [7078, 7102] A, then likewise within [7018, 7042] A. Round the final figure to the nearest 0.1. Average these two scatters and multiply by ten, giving 1.4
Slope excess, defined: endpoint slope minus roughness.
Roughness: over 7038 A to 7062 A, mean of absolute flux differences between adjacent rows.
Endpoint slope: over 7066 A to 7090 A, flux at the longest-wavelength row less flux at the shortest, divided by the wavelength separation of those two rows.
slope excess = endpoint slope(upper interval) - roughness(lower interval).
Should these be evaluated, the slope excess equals -0.14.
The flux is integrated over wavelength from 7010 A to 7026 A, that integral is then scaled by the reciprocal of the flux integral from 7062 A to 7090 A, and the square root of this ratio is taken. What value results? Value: 0.75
